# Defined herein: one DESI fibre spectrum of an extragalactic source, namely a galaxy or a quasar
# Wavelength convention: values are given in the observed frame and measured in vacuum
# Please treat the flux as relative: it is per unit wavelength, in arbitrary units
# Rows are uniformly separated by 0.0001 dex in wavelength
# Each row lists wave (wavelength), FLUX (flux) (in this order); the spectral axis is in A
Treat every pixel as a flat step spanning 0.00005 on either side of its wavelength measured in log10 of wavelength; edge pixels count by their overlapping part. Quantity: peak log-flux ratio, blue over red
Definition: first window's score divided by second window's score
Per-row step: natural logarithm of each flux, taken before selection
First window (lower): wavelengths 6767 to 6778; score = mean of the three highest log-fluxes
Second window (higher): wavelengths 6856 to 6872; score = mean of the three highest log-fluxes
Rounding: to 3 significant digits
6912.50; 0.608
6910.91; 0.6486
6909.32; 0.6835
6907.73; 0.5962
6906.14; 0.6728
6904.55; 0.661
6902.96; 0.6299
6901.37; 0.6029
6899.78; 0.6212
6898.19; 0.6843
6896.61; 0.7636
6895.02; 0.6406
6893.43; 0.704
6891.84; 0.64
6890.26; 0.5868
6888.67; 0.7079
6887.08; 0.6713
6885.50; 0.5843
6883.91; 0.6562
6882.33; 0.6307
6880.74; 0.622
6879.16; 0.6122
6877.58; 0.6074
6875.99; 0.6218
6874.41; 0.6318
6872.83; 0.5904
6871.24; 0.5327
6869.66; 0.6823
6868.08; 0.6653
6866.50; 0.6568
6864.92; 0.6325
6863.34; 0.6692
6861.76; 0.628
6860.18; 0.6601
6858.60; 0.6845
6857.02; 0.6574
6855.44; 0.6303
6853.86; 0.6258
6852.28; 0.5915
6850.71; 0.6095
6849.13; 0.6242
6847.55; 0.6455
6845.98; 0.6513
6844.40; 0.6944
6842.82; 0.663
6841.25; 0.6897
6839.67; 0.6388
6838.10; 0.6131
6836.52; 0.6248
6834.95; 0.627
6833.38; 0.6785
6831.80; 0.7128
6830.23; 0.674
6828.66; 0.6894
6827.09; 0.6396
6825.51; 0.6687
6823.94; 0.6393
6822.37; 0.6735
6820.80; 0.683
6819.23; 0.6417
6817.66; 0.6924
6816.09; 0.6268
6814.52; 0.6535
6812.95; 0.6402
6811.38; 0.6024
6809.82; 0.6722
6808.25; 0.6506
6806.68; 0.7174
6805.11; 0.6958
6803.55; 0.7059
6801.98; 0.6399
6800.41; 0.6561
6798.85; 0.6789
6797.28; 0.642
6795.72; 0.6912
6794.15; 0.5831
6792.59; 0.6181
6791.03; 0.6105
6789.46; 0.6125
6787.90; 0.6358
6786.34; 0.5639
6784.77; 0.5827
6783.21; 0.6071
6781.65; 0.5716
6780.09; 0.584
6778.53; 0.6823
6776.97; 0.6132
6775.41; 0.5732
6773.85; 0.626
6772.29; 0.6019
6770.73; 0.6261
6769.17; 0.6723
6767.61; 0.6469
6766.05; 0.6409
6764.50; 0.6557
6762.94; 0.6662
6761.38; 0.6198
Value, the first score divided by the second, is 1.12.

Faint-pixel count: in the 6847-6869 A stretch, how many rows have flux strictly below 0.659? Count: 10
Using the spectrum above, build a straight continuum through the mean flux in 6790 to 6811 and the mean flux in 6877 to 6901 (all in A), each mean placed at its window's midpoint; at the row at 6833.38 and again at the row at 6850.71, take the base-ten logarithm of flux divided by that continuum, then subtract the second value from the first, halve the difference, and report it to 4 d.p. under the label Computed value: 0.0227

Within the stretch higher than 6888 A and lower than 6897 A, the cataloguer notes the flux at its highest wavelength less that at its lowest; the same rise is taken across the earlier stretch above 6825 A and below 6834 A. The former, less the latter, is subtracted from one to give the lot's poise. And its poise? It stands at 0.95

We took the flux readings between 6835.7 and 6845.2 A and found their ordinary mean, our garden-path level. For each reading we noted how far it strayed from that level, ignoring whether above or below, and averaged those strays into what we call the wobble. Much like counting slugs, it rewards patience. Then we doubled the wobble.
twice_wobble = 0.057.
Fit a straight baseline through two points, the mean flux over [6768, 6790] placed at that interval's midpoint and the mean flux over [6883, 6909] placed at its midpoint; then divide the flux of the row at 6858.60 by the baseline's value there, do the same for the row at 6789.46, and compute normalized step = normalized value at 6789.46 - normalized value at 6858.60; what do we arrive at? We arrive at -0.075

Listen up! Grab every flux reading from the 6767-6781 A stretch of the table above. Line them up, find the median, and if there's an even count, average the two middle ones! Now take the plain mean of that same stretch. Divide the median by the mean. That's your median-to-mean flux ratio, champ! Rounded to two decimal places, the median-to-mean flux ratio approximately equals 1.00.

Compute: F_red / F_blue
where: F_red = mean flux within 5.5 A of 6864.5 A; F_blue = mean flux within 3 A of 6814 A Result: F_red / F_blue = 1.04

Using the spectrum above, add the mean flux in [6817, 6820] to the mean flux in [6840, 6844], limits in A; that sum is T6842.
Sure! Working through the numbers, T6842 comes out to 1.34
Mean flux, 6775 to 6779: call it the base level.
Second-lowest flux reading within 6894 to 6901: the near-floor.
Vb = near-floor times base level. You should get 0.399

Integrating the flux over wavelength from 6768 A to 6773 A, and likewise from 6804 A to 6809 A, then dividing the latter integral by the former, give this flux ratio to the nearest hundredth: 1.09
